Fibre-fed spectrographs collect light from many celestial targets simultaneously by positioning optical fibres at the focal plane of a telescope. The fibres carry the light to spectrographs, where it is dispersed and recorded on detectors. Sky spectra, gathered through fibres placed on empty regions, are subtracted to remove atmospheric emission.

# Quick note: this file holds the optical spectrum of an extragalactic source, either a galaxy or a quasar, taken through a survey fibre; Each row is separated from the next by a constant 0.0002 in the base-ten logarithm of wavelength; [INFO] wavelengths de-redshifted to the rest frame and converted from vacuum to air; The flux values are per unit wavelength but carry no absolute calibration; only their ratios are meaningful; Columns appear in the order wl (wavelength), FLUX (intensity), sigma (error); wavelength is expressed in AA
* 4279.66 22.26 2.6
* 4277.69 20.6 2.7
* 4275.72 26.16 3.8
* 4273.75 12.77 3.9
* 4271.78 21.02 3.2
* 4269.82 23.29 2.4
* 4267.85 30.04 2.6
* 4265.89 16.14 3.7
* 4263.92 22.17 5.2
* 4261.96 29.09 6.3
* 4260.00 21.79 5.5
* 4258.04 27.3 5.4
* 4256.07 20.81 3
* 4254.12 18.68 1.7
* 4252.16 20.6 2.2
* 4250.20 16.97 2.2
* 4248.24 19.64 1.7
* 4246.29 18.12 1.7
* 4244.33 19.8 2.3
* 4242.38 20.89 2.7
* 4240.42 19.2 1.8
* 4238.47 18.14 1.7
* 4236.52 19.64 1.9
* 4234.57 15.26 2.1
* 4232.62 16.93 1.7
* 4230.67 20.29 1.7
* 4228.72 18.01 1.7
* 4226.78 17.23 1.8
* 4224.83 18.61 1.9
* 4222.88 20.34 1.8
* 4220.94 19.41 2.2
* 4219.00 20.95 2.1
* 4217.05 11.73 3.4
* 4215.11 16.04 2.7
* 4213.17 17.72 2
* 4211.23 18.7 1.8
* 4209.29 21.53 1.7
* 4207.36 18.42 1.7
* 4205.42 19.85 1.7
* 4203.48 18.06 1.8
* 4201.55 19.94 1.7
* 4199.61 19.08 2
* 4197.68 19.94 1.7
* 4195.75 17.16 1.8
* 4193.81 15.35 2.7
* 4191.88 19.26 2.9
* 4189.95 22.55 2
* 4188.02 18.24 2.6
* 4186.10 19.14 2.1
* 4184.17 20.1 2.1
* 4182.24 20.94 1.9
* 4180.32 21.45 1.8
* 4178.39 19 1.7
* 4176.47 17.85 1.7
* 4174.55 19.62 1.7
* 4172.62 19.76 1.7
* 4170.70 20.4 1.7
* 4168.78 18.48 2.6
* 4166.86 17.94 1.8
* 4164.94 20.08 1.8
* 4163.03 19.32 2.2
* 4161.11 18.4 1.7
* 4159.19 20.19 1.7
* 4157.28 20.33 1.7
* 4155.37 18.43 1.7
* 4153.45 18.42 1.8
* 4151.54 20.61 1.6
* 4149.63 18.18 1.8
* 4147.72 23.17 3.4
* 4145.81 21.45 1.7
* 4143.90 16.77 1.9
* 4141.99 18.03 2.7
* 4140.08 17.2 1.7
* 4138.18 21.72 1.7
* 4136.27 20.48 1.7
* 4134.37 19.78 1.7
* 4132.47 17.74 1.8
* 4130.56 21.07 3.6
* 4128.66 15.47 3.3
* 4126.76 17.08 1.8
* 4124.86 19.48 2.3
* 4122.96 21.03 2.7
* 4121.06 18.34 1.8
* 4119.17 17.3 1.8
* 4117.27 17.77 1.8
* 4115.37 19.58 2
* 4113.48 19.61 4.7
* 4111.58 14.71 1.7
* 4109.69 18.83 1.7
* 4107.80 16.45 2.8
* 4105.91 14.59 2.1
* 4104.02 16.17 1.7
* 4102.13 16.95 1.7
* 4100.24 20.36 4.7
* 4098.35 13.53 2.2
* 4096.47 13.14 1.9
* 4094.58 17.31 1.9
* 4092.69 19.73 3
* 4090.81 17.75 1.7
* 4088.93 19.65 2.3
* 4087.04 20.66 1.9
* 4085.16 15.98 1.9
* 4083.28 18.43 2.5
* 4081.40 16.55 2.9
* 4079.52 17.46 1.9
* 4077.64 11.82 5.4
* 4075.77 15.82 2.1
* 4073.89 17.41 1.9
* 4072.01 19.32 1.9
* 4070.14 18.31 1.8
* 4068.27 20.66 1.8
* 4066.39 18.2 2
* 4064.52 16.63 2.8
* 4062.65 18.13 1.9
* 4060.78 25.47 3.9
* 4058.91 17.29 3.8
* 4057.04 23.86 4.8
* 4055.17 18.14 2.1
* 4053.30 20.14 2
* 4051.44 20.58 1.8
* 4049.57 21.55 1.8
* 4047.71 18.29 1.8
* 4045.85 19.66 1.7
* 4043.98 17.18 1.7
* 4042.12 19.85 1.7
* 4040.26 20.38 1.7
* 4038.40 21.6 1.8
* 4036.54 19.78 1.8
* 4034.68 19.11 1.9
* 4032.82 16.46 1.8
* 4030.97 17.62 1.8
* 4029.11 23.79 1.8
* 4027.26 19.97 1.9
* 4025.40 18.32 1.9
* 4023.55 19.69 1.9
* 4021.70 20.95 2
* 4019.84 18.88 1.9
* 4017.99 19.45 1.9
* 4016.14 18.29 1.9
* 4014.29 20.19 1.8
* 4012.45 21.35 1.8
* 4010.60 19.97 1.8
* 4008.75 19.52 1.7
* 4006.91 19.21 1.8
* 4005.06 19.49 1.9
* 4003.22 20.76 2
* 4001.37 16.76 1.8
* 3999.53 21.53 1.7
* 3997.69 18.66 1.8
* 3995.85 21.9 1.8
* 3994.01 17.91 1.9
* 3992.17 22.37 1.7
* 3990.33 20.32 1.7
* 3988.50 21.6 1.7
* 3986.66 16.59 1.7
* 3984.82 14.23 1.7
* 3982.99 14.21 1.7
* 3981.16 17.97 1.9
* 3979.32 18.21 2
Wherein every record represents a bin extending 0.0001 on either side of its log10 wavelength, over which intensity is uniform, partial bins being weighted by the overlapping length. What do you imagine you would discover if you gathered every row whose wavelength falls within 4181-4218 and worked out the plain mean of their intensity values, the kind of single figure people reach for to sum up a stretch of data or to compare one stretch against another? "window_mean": 18.6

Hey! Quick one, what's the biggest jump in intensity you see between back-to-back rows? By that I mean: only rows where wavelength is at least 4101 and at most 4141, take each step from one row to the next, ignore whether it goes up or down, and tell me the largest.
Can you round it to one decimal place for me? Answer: 5.6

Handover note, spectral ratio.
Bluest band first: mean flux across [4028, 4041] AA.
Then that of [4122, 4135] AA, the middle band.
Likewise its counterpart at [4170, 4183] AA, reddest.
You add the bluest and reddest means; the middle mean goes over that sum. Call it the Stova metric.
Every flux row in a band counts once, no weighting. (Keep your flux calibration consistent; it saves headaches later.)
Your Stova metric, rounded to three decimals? 0.474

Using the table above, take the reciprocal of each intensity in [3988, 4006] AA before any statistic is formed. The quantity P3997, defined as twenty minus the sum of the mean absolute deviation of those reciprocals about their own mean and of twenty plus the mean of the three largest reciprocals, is -0.0604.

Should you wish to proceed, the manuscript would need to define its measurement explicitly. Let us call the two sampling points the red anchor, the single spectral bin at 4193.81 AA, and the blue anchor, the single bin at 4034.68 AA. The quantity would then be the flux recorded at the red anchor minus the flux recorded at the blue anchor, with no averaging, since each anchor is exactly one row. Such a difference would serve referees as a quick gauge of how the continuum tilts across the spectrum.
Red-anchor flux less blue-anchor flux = -4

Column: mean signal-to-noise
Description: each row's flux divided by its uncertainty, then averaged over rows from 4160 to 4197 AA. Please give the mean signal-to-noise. 9.8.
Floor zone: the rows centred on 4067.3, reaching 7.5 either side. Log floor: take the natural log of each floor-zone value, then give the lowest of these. 2.81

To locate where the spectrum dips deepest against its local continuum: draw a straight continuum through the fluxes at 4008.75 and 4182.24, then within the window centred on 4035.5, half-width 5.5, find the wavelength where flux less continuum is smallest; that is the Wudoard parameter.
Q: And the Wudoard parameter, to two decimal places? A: 4032.82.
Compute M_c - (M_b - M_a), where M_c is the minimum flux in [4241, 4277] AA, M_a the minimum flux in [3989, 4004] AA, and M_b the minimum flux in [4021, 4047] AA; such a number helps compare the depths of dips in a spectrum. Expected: 13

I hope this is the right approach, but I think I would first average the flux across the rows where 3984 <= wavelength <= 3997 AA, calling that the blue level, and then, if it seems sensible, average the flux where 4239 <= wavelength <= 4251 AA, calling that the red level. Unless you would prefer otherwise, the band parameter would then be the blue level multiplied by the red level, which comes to 368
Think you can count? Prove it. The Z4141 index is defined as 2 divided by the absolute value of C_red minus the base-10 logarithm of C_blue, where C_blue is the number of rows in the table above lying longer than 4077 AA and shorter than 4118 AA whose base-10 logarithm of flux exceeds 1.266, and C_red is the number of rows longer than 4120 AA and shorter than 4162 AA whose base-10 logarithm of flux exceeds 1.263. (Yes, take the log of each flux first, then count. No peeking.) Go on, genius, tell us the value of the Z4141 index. 0.141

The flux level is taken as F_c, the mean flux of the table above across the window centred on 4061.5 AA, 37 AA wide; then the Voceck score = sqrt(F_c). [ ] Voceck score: 4.34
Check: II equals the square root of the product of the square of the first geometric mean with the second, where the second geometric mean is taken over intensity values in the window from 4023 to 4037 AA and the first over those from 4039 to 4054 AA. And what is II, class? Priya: 86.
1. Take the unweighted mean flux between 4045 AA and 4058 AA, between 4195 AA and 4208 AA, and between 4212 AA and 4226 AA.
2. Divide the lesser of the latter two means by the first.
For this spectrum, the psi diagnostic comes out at 0.88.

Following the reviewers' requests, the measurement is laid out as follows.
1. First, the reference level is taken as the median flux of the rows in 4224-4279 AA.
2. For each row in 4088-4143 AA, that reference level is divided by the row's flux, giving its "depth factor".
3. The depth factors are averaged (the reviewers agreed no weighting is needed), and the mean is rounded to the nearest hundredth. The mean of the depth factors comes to 1.12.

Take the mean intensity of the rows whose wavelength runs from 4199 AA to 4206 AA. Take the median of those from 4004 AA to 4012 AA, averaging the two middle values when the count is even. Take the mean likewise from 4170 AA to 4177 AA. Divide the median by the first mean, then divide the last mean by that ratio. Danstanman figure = 19.1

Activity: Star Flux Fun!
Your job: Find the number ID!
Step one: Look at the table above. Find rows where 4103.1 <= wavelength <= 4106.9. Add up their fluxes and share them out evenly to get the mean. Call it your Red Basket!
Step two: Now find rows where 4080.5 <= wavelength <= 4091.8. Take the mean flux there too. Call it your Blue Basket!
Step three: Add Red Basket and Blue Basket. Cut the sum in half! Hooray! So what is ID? 16.8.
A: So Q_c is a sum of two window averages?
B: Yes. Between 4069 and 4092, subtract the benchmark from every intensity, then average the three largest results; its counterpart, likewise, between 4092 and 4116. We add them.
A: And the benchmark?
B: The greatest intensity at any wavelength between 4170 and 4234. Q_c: -5.3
